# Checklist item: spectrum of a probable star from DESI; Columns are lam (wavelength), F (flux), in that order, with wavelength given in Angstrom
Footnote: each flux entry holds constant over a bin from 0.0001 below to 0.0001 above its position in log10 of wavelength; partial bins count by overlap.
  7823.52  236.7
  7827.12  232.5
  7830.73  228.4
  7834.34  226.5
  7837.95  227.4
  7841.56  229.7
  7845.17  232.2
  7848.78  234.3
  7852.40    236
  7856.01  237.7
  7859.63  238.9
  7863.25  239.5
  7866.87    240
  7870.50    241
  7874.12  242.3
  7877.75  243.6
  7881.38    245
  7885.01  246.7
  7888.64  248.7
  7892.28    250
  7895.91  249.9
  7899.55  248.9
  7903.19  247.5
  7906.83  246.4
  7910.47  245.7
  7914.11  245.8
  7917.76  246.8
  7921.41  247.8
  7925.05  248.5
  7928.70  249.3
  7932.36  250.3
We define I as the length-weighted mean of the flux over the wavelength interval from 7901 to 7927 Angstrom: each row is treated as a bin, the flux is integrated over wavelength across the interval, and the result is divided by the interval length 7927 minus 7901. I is 247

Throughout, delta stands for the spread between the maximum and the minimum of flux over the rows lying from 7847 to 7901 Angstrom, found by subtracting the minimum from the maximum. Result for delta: 16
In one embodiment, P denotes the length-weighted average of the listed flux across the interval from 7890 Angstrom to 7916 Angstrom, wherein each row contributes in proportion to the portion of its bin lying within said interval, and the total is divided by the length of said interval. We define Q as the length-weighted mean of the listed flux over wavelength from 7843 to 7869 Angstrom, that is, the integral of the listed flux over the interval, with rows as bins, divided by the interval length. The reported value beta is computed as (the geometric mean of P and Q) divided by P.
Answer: 0.98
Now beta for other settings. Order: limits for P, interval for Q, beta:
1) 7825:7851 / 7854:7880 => 1.02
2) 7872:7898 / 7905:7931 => 1.00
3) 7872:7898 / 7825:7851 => 0.97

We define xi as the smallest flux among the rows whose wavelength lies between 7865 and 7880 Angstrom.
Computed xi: 240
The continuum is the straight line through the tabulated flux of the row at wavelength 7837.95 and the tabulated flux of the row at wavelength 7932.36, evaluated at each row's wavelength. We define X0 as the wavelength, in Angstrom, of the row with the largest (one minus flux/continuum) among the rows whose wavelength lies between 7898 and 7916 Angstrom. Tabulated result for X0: 7914.11 Angstrom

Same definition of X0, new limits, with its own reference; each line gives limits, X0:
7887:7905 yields 7903.19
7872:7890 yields 7874.12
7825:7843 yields 7834.34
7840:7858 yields 7841.56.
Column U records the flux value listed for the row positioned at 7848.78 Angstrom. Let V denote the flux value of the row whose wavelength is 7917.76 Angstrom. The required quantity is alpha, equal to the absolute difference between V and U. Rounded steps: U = 234.3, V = 246.8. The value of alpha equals 12.5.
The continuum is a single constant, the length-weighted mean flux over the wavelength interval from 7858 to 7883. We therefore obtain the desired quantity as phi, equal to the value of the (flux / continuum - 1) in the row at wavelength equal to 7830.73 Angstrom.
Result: -0.054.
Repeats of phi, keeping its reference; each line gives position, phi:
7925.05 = 0.029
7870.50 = -0.002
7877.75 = 0.009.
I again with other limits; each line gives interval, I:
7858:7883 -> 241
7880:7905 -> 248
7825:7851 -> 230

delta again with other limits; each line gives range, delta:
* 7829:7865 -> 13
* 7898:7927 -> 3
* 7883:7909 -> 4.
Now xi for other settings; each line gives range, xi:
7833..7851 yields 226.5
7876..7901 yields 243.6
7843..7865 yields 232.2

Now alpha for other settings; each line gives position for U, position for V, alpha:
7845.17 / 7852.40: 3.8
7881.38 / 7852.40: 9.0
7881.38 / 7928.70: 4.3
